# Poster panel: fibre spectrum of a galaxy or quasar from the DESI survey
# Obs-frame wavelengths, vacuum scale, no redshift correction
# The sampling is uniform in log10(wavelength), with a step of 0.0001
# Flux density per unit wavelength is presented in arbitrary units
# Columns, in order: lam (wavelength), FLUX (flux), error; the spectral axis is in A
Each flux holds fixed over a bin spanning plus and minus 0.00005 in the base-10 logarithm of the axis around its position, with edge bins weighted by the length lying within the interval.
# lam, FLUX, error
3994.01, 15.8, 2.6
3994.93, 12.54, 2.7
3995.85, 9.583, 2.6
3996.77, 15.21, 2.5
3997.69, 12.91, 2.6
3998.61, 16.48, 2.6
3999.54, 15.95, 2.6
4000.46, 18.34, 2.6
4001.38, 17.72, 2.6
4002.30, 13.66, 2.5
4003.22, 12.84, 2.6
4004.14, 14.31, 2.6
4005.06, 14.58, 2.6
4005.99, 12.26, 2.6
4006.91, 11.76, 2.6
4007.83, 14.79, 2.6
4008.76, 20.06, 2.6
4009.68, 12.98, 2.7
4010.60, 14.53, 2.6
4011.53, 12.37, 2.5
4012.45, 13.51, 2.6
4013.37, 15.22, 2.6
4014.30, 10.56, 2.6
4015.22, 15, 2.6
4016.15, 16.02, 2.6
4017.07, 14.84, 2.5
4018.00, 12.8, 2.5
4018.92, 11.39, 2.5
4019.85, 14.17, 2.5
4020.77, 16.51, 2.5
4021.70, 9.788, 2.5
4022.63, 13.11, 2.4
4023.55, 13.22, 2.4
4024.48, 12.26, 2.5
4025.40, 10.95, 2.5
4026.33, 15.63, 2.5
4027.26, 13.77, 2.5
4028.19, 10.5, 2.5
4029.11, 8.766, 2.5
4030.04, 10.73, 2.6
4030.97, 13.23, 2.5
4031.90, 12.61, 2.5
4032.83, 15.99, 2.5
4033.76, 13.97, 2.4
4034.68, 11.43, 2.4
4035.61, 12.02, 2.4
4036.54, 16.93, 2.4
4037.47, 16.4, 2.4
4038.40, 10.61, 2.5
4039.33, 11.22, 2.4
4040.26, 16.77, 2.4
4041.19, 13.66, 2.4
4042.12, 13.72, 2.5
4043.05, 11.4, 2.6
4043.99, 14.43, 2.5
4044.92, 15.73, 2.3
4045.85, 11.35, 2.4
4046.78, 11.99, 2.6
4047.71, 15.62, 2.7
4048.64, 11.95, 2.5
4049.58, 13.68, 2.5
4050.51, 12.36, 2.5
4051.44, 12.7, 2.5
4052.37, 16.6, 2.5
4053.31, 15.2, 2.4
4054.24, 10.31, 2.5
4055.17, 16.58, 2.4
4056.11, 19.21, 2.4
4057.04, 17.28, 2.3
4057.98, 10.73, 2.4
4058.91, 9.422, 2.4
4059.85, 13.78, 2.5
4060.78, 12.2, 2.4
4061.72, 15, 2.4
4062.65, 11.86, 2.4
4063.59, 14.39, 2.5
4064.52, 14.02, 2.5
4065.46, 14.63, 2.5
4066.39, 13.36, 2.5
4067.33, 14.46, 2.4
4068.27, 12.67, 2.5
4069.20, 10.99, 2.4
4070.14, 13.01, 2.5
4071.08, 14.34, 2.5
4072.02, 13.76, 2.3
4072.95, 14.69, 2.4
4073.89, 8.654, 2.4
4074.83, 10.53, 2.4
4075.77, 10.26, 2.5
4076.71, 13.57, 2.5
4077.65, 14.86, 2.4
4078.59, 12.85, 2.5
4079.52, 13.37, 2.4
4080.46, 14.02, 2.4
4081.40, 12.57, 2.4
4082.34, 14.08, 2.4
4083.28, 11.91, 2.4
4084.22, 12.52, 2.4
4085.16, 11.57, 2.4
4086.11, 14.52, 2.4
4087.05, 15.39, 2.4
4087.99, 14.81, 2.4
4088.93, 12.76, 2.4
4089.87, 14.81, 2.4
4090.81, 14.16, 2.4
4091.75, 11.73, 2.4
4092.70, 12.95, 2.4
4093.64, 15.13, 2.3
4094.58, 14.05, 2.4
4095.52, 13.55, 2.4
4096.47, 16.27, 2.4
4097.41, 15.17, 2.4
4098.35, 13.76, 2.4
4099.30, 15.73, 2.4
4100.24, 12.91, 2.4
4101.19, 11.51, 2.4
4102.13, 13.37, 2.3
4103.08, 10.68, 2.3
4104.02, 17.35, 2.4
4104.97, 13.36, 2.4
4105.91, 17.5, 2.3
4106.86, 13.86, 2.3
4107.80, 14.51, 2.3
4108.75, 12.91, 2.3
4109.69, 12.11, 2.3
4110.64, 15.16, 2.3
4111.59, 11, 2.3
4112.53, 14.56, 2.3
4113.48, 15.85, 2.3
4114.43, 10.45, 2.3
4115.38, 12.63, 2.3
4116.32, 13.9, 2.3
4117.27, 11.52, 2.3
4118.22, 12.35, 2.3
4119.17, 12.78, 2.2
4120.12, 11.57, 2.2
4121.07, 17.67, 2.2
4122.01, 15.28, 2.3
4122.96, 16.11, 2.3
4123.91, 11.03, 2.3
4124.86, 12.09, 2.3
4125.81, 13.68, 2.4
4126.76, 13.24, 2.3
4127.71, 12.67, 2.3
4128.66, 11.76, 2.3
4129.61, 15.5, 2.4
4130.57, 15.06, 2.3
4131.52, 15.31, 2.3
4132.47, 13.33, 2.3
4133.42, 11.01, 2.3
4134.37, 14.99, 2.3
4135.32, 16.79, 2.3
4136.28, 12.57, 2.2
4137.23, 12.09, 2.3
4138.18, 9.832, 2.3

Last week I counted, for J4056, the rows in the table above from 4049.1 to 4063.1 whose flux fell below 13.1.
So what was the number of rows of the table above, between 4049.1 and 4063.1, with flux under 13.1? 7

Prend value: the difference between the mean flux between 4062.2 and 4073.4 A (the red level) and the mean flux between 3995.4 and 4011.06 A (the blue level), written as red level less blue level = -1.1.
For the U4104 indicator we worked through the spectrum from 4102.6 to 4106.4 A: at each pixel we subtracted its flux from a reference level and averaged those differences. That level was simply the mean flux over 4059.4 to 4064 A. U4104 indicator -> -1.3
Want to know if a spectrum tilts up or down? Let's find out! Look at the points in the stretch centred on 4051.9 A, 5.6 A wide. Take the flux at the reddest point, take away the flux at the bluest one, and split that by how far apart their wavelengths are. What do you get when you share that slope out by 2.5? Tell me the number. -0.29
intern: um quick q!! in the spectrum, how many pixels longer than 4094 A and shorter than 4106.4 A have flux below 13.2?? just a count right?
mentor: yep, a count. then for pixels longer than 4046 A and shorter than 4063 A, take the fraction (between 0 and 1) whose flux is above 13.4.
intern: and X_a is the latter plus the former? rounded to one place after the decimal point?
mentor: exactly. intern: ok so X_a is 3.5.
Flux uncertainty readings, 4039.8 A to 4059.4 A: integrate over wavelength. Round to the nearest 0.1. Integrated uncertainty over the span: 48.2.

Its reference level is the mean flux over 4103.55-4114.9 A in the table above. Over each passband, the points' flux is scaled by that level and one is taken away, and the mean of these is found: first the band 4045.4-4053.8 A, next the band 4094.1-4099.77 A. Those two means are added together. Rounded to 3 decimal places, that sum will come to 0.010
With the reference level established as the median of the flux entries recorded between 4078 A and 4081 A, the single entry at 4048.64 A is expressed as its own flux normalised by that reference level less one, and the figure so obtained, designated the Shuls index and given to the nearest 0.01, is -0.11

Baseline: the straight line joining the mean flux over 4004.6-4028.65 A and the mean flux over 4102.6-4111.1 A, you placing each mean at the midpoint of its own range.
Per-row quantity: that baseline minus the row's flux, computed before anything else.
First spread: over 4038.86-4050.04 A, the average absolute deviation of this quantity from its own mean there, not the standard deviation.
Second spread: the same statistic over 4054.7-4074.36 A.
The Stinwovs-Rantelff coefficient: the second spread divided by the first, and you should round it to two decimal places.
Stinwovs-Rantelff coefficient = 1.17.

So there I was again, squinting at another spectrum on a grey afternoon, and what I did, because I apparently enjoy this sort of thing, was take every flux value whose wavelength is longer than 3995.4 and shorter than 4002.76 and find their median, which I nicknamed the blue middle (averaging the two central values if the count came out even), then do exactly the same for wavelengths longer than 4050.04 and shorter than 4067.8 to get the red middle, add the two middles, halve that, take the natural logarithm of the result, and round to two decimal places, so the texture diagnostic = 2.69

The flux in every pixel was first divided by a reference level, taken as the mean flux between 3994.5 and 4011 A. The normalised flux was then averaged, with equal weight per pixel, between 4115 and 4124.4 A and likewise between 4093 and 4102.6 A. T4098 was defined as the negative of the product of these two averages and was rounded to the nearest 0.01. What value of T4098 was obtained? -0.91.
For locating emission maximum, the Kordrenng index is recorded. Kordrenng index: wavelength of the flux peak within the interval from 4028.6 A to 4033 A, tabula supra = 4032.83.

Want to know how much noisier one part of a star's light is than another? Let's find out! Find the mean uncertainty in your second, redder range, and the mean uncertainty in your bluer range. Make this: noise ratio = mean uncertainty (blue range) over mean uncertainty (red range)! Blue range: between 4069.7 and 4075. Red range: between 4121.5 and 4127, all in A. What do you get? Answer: 1.04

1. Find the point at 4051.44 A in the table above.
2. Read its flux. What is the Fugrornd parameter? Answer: 12.7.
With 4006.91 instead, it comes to 11.76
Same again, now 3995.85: 9.583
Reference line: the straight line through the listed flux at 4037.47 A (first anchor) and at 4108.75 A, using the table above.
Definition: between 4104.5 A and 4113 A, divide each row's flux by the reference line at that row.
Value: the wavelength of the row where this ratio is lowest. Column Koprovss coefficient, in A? 4111.59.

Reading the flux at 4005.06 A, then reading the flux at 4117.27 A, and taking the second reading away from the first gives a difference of 3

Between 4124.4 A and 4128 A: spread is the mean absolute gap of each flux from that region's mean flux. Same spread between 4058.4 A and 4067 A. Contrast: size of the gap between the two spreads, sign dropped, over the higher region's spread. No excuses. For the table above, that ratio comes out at 1.5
